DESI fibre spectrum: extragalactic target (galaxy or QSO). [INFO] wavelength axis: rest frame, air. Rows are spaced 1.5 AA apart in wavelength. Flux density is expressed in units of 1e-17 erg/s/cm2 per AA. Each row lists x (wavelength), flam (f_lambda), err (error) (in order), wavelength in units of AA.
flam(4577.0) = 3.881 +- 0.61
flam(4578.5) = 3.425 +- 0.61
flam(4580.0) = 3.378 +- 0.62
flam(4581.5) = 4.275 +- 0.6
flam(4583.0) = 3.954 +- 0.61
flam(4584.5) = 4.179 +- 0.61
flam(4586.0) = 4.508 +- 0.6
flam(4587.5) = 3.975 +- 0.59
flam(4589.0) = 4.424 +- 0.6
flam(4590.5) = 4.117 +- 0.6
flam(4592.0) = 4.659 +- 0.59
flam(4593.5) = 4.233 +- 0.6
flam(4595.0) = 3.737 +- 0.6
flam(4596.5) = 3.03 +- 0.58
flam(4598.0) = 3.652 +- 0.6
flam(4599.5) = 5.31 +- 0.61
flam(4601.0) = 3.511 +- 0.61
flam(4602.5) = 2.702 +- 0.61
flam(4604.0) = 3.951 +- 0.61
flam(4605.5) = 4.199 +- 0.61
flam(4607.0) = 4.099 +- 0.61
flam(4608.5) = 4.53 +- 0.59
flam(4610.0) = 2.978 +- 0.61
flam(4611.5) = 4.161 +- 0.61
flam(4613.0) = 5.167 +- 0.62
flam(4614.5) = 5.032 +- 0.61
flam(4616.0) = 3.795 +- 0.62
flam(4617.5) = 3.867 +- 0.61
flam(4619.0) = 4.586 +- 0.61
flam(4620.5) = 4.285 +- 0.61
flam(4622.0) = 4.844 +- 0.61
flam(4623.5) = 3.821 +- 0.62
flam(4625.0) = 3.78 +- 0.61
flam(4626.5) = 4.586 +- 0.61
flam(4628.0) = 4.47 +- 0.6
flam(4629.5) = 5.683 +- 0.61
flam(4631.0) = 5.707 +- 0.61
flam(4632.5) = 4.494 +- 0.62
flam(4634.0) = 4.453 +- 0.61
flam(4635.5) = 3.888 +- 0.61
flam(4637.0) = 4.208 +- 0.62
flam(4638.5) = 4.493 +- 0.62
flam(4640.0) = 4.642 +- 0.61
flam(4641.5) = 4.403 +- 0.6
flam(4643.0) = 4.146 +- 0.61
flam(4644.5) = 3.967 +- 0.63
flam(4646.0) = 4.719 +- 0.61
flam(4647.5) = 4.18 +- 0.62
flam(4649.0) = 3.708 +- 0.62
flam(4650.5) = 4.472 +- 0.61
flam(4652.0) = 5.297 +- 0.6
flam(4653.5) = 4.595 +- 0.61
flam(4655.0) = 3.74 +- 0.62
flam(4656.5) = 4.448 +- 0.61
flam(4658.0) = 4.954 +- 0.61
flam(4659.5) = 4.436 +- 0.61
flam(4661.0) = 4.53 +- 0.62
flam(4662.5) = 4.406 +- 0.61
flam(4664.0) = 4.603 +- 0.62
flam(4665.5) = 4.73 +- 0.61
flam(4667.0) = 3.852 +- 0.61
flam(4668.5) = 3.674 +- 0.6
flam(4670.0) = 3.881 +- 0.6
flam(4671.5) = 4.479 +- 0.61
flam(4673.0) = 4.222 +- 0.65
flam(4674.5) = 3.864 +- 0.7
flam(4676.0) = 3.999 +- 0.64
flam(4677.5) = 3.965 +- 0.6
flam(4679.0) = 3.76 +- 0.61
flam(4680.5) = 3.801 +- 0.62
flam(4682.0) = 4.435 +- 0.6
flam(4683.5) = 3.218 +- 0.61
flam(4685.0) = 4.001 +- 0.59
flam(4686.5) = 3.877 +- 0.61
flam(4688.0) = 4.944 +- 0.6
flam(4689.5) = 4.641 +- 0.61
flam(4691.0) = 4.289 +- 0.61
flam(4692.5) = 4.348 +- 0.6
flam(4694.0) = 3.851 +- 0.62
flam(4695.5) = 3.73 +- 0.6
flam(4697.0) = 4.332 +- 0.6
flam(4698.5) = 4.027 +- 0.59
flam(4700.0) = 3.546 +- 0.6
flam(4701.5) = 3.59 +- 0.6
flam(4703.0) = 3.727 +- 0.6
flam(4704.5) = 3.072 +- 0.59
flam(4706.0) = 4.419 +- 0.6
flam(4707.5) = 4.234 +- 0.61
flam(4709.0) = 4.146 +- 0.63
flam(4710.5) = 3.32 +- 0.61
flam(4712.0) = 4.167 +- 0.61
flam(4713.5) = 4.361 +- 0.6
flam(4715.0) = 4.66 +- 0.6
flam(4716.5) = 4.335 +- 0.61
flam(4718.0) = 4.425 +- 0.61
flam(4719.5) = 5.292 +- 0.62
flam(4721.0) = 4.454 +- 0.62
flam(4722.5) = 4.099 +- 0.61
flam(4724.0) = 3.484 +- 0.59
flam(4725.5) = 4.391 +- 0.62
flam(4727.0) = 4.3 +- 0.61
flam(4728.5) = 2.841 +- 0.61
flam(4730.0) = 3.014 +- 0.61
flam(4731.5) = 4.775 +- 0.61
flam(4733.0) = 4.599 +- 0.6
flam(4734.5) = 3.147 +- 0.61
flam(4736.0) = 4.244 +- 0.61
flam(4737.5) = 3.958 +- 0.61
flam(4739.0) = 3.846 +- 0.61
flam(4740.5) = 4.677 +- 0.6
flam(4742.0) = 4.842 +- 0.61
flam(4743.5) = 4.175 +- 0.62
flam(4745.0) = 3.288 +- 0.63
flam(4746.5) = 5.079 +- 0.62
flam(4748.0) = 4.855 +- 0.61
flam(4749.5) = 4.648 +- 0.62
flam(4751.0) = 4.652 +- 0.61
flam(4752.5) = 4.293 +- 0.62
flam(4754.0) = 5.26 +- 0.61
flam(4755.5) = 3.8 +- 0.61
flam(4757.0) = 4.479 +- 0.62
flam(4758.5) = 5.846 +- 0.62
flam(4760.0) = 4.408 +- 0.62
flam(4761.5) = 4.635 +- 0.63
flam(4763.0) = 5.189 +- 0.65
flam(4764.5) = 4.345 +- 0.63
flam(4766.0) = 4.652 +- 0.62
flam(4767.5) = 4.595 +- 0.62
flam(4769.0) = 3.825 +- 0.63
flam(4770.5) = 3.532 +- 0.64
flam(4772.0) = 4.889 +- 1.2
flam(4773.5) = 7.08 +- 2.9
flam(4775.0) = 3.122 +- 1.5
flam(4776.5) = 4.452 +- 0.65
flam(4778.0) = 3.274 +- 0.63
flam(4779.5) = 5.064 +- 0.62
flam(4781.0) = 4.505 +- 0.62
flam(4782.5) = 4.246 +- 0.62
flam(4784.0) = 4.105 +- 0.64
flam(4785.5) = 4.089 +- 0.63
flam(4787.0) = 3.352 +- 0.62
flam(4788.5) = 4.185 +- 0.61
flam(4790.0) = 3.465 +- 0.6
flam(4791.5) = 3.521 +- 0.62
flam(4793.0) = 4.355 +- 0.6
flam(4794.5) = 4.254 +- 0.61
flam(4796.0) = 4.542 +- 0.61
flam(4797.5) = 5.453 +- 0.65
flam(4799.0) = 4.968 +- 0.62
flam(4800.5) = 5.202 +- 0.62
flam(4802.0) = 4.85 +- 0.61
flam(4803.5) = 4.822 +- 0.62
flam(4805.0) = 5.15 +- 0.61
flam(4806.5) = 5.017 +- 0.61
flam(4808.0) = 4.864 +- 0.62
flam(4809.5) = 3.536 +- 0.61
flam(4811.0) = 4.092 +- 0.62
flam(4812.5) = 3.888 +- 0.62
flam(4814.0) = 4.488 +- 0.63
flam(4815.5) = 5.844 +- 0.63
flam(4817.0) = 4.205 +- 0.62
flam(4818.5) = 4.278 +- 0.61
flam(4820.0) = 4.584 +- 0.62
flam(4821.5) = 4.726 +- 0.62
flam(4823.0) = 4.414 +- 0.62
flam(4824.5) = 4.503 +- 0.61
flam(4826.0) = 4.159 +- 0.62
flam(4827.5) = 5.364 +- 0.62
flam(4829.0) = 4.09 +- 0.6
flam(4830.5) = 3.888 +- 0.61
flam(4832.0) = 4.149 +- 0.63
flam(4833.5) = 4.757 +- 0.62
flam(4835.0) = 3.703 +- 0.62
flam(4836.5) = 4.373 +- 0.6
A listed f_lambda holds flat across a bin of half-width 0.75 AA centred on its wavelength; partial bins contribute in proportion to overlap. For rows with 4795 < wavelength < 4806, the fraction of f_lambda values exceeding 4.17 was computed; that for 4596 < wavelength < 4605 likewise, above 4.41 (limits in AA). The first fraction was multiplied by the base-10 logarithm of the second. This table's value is -0.8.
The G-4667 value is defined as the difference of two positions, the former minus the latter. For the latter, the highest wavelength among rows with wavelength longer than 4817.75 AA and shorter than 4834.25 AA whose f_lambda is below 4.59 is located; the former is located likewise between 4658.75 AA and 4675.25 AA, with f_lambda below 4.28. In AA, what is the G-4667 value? -157.5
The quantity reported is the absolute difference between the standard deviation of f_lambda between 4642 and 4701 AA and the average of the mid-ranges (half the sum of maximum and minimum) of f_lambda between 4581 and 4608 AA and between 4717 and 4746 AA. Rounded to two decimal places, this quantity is 3.60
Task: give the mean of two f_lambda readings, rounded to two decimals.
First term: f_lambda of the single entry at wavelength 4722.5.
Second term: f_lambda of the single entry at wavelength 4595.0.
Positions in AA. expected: 3.92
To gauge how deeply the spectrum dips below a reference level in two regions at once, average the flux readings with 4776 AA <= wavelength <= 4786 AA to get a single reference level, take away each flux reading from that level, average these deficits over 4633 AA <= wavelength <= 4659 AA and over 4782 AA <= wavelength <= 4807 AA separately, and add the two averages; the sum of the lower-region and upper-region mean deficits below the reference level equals -0.32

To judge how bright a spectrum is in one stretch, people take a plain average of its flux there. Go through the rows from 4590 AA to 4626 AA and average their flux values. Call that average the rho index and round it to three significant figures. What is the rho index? 4.09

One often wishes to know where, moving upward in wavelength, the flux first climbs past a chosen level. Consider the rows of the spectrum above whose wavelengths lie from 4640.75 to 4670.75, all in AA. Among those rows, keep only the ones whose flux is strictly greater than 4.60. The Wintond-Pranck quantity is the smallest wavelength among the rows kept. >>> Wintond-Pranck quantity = 4646.0 AA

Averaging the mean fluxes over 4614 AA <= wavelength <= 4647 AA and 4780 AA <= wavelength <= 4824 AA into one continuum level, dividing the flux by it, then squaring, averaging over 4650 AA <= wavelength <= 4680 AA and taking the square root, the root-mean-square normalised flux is 0.97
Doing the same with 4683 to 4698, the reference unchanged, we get 0.93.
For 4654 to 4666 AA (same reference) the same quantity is 1.01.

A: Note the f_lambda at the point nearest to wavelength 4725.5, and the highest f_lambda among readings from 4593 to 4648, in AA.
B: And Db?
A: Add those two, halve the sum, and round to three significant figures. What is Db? 5.05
